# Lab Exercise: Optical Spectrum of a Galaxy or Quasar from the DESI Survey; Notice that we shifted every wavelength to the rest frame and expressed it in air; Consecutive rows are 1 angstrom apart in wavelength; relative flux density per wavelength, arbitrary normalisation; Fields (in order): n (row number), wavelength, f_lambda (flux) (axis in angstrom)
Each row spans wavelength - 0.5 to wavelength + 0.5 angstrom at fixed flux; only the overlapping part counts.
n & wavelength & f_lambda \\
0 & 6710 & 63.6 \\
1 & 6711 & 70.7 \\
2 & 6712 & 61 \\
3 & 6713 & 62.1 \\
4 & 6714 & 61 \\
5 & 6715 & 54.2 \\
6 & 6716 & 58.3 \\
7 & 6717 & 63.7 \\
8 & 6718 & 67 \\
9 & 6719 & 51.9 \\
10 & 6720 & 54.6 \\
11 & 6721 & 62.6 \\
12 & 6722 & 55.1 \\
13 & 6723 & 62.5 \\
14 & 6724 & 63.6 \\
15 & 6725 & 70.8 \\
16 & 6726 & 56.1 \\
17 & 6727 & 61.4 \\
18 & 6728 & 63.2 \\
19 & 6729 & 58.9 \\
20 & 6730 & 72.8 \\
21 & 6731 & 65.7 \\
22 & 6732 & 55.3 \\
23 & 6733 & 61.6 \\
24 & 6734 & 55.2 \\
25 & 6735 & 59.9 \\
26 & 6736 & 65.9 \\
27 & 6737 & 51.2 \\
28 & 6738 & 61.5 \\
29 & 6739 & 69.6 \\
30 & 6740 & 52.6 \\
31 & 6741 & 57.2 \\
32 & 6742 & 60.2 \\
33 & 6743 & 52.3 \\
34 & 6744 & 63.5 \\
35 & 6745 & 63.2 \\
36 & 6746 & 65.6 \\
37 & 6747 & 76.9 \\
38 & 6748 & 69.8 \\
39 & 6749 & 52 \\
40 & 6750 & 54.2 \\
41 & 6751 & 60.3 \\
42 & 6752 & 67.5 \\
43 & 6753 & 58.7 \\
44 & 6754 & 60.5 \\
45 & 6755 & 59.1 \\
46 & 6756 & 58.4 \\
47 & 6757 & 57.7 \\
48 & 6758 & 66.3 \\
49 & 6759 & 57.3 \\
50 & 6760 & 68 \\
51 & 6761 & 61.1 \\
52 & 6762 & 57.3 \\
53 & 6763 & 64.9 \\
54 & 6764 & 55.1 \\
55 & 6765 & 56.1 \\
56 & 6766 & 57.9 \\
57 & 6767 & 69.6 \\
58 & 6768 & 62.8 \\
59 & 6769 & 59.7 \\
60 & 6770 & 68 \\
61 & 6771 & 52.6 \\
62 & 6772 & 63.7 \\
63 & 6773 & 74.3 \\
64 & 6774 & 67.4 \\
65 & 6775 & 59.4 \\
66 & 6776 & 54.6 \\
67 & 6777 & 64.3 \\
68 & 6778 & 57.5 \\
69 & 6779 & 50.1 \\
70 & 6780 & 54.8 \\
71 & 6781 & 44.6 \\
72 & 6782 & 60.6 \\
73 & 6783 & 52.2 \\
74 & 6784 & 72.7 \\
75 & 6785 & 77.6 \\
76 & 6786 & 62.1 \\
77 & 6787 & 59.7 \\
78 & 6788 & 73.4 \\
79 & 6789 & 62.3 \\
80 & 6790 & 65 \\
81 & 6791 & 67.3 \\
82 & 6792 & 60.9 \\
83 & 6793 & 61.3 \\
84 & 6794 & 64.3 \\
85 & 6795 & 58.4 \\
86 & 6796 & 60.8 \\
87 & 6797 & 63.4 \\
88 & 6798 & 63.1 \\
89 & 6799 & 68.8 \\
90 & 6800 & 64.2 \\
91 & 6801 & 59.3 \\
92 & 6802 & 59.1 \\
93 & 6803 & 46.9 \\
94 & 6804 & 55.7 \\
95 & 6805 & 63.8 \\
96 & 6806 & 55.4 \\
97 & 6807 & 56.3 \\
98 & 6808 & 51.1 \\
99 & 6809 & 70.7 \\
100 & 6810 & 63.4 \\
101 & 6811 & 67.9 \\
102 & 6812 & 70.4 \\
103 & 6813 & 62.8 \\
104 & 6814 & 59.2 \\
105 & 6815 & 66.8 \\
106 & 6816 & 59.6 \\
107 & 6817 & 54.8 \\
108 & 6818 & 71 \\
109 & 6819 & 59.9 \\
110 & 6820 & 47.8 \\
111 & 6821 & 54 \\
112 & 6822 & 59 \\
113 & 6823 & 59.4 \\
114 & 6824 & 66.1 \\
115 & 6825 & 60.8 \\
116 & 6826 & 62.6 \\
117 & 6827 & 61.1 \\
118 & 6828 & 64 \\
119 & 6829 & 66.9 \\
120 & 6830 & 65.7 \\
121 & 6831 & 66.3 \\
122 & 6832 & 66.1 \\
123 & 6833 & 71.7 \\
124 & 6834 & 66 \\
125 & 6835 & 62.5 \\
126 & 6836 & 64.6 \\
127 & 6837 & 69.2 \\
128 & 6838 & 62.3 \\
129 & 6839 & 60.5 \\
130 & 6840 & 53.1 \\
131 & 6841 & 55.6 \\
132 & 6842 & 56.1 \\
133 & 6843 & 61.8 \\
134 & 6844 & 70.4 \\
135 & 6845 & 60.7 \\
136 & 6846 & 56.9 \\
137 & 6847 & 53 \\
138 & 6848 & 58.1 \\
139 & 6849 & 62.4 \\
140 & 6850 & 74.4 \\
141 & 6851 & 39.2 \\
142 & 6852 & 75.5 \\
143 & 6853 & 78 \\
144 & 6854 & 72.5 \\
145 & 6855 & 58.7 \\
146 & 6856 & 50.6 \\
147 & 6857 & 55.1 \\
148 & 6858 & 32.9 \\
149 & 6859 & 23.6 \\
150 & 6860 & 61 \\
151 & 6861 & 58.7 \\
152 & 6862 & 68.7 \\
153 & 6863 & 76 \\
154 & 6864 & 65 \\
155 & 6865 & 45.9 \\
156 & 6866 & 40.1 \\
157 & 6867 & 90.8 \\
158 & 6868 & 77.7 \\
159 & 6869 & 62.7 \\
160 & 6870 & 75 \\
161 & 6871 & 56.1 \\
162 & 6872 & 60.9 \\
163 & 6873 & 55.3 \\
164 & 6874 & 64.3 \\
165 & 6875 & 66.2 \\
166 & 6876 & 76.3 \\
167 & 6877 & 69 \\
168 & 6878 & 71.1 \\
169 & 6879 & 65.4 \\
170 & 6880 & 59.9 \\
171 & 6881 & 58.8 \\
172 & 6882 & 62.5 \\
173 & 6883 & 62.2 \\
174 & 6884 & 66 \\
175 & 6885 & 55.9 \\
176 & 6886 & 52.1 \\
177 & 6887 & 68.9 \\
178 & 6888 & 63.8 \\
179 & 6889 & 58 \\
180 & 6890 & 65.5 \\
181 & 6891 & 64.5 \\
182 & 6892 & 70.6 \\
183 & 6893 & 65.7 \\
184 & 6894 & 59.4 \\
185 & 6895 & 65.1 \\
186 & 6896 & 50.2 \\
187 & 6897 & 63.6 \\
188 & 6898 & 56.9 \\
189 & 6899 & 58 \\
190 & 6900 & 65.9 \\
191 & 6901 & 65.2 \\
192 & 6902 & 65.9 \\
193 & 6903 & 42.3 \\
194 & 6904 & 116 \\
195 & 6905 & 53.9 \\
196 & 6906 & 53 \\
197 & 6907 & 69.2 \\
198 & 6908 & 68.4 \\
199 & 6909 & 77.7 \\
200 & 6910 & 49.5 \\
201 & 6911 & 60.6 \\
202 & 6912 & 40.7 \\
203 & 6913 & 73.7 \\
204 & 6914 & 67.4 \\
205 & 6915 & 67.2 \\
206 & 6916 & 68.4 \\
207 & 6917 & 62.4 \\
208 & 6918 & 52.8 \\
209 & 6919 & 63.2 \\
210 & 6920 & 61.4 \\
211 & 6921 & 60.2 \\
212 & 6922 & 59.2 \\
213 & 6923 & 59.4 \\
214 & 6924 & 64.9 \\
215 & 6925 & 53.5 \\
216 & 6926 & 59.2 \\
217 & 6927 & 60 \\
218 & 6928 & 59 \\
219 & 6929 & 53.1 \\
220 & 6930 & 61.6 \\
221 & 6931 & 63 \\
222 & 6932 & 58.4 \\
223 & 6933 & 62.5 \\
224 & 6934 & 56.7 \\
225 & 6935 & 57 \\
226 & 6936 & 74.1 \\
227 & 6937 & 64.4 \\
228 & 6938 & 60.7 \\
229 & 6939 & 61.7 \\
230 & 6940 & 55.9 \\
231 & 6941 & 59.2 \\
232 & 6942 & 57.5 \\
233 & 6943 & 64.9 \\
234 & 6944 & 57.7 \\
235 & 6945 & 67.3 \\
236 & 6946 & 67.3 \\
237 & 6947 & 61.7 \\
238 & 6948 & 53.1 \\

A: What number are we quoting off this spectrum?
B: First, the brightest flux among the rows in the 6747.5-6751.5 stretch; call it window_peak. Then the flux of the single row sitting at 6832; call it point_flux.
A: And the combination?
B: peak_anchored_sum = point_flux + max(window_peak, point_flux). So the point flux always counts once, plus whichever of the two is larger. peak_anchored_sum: 136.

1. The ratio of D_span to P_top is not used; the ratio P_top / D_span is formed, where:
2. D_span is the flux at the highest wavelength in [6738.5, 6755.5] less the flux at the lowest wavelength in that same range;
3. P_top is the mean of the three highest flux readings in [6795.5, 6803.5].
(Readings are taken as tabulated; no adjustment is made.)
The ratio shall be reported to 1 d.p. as -6.2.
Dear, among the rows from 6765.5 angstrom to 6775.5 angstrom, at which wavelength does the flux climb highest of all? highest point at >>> 6773 angstrom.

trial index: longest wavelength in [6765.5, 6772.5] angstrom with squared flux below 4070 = 6772 angstrom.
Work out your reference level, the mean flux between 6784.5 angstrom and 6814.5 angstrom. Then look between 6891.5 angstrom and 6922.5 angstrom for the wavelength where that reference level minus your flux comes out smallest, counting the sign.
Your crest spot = 6904 angstrom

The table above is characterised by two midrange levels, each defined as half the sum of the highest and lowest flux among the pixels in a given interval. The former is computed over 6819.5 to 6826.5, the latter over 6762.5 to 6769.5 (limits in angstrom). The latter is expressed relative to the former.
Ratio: 1.09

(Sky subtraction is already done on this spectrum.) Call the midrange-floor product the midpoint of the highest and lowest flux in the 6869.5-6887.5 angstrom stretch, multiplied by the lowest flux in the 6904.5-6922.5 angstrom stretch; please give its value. 2613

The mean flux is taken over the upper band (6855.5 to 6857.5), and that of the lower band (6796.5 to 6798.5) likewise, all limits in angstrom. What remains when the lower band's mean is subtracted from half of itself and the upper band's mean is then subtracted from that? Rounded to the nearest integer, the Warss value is -84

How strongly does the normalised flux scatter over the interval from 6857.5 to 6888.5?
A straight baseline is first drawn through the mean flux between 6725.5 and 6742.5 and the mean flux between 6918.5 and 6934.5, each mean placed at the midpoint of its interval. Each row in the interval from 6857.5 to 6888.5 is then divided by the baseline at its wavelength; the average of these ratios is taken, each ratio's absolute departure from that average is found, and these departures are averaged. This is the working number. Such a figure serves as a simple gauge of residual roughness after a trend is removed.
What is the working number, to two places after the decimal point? 0.15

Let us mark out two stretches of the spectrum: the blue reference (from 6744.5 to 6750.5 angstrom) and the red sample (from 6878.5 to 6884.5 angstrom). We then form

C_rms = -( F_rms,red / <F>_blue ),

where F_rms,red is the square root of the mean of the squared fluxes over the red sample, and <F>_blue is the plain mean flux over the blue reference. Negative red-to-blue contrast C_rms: -0.98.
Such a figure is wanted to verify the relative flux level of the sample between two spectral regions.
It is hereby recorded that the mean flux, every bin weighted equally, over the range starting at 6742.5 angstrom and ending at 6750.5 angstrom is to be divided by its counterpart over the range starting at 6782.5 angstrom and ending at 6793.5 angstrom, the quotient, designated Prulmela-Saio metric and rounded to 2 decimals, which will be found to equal 0.96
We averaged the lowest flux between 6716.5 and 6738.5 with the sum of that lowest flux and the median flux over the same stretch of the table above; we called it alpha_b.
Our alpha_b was 82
